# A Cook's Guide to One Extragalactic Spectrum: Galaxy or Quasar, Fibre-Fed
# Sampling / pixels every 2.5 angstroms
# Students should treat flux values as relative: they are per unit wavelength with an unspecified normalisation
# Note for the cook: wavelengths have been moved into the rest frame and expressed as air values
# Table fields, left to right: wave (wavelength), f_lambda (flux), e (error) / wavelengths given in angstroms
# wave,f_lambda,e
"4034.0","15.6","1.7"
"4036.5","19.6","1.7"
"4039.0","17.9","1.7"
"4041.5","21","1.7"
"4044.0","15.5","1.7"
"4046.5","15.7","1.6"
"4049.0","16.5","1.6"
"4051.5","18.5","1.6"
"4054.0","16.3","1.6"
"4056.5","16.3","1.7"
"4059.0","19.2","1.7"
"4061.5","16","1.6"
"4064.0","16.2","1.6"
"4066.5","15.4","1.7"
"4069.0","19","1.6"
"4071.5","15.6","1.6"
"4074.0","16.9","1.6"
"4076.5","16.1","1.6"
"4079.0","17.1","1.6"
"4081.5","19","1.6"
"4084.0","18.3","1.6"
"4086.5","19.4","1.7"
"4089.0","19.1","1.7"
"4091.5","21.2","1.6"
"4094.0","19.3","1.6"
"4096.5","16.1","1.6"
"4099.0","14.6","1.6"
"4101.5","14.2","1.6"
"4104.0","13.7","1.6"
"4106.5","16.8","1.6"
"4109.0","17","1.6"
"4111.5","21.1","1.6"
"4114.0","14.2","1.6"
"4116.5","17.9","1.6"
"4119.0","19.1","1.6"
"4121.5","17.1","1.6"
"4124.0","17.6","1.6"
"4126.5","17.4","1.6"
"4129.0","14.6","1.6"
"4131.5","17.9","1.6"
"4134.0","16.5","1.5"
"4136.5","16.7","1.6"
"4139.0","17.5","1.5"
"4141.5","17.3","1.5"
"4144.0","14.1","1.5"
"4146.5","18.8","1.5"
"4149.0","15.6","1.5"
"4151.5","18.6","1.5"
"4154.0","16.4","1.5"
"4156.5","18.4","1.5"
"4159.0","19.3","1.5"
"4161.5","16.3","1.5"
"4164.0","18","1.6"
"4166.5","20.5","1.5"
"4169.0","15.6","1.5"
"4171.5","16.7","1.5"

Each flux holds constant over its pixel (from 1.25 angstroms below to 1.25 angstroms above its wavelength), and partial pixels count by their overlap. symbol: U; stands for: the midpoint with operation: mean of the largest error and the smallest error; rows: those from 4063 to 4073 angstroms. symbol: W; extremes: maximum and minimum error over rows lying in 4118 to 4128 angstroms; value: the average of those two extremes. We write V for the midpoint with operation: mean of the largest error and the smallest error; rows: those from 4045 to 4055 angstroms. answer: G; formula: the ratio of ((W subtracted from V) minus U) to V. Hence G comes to -1.03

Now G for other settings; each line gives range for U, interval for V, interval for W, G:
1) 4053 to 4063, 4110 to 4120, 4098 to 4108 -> -1.03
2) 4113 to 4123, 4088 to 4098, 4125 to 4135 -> -0.91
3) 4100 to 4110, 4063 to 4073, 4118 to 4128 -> -0.94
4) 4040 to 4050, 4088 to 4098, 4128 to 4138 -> -0.94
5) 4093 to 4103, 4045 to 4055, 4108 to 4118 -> -1.00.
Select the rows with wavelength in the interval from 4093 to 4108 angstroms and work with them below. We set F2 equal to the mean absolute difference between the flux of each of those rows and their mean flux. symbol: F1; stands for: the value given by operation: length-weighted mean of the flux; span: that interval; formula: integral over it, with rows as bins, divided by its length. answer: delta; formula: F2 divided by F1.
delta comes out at 0.10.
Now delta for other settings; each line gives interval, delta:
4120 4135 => 0.05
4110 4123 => 0.10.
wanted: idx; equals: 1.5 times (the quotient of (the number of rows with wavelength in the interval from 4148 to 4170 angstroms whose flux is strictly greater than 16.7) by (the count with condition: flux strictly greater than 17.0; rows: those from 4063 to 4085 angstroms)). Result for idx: 1.9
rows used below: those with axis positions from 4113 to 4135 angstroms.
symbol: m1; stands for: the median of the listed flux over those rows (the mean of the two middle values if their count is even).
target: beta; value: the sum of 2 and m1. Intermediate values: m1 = 17.4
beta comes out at 19.4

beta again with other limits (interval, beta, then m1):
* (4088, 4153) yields 19.2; 17.2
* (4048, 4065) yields 18.3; 16.3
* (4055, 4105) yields 18.6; 16.6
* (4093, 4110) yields 18.1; 16.1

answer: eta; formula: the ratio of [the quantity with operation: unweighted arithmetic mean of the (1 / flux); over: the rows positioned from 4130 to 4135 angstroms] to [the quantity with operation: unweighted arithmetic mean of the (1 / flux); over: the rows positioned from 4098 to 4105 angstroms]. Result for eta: 0.82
